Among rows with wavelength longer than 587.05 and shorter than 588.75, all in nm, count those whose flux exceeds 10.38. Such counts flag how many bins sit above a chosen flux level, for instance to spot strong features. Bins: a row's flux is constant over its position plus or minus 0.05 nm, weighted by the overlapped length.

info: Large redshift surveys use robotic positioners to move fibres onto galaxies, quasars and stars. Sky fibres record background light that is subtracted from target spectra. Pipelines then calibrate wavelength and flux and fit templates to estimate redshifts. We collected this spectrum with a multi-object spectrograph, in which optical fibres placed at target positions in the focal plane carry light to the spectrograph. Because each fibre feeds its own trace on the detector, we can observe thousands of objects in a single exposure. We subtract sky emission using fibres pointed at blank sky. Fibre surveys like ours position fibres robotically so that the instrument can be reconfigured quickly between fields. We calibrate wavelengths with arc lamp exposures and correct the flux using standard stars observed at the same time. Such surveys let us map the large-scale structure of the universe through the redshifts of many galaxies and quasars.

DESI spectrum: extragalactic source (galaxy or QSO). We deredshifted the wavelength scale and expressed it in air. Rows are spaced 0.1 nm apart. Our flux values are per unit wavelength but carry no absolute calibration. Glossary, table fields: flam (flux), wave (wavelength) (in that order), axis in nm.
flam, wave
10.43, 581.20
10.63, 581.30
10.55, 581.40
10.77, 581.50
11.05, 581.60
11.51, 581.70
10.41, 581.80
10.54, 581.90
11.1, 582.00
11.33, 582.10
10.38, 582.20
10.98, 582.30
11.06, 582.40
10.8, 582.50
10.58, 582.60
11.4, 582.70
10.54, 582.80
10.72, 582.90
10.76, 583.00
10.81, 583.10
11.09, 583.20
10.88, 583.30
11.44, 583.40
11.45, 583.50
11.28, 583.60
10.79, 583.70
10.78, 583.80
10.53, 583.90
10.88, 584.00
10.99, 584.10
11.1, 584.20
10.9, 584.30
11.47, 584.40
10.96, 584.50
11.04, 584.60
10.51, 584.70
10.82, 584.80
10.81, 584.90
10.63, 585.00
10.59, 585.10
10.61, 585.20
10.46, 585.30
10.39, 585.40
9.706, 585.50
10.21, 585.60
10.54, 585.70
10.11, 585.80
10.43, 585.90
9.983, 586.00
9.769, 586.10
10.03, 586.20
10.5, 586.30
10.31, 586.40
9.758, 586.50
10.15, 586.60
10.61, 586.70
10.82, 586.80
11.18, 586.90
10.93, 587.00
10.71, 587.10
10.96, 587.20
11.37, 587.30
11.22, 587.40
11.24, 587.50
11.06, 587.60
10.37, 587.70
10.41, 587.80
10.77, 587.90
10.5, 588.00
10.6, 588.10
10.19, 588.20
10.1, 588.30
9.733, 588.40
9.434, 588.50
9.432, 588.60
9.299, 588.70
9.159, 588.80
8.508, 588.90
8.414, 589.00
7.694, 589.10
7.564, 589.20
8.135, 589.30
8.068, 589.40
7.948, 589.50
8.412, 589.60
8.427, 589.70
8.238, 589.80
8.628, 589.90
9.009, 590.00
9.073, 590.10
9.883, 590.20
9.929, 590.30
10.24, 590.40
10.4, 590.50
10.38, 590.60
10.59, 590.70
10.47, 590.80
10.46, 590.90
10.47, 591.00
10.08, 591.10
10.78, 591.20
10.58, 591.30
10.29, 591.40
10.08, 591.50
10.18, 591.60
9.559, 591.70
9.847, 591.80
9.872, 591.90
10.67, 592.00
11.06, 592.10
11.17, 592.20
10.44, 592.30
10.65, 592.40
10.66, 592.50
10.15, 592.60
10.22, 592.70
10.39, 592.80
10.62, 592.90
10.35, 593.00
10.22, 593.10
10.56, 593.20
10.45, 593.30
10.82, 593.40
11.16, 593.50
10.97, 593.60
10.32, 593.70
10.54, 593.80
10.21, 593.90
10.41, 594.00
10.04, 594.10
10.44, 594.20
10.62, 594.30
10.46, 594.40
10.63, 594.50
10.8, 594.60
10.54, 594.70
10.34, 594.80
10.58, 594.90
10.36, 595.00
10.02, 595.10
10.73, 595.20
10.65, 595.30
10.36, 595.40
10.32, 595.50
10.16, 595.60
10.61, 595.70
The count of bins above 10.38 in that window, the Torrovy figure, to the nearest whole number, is 10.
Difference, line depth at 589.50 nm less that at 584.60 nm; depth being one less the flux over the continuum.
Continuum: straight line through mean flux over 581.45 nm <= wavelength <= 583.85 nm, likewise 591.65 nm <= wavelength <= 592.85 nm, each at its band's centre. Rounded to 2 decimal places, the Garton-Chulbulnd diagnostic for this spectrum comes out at 0.27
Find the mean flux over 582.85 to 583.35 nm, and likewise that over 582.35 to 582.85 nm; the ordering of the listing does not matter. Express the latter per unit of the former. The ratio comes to 1.00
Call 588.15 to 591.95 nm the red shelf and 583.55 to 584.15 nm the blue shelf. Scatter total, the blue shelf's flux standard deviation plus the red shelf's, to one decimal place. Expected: 1.2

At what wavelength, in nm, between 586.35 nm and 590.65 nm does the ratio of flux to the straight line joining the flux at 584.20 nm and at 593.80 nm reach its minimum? 589.20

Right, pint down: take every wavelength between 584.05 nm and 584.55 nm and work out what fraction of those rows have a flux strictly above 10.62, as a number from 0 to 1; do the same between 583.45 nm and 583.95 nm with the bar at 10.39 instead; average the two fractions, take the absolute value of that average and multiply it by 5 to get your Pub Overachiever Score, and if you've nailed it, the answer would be 5.00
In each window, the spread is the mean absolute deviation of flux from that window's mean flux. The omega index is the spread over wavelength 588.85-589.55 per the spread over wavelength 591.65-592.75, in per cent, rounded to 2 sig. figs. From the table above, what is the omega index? 64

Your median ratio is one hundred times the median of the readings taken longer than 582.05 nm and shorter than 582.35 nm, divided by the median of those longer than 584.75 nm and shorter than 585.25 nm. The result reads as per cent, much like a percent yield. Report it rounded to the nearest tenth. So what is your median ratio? 103.3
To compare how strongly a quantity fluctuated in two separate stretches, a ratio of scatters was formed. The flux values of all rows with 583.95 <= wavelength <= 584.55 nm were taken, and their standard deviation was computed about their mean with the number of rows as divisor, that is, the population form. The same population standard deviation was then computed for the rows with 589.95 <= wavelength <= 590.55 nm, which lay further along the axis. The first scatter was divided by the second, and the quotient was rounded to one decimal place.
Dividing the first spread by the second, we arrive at 0.4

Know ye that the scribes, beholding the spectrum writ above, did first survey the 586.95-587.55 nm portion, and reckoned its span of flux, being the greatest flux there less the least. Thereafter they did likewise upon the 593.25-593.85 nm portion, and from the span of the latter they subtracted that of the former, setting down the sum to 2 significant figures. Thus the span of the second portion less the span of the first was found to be 0.18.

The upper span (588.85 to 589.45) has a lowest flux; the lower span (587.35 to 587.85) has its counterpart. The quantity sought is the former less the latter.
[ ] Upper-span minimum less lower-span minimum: -2.8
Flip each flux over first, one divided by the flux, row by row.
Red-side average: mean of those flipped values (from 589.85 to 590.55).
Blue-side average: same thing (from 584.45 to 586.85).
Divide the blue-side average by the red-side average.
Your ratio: 0.92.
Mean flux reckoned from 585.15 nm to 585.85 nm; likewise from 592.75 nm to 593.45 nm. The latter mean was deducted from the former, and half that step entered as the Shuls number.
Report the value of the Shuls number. -0.10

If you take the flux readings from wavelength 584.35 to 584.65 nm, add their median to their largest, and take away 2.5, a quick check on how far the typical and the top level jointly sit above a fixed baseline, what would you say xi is 20.0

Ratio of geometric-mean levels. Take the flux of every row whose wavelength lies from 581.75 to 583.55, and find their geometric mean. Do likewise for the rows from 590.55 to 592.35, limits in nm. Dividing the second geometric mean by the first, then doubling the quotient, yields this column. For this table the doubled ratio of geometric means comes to 1.90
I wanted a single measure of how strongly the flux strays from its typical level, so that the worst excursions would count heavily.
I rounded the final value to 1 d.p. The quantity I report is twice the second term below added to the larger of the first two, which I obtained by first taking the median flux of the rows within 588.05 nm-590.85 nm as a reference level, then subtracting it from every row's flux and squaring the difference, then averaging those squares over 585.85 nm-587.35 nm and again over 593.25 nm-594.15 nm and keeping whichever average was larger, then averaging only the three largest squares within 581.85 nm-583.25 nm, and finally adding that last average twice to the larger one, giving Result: 10.3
